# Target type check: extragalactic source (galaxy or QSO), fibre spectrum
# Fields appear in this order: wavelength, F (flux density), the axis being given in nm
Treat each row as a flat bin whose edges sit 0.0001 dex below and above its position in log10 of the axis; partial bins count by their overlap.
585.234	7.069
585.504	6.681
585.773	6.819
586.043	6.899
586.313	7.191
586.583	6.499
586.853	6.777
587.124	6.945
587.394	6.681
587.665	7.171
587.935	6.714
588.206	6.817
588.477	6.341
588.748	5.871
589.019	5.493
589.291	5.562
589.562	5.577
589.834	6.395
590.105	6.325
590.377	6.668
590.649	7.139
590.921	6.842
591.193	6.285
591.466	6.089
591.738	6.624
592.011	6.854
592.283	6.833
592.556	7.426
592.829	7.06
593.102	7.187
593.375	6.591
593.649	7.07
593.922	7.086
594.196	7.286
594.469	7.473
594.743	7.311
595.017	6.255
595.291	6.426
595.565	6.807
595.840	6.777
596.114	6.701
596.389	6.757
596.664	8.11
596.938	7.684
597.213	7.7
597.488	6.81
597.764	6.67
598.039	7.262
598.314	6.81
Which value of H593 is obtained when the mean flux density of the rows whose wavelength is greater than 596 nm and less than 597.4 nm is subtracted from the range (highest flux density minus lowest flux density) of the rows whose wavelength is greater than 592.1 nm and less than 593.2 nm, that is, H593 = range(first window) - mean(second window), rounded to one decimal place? -6.8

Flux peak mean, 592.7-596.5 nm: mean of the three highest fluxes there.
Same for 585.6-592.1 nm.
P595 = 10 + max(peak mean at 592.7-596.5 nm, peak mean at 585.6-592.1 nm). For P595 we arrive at 17.4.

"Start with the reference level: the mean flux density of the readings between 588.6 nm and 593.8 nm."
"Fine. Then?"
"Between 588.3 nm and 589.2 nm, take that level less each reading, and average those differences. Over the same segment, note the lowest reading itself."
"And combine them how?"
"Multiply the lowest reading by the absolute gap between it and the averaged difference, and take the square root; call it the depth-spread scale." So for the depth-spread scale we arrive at 5.2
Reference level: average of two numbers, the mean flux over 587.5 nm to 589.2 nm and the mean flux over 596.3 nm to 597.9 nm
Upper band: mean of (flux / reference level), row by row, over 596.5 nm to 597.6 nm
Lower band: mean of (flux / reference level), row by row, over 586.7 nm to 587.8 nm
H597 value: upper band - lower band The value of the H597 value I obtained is 0.10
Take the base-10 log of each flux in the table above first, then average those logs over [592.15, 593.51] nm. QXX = 0.846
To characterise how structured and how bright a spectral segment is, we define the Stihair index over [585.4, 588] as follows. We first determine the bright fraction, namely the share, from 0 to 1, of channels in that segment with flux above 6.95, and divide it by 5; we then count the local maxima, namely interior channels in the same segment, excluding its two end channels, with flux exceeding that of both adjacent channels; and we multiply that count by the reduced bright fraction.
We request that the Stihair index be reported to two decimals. 0.12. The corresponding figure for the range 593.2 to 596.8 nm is 0.18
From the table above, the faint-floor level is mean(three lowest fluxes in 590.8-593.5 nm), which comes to 6.32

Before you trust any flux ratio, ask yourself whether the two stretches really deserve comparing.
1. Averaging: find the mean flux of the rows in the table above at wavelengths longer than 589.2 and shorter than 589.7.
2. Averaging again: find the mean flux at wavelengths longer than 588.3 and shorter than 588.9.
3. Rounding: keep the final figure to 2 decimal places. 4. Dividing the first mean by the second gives 0.91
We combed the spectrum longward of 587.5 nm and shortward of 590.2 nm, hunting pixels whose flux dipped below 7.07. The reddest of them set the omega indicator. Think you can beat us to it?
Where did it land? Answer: 590.105 nm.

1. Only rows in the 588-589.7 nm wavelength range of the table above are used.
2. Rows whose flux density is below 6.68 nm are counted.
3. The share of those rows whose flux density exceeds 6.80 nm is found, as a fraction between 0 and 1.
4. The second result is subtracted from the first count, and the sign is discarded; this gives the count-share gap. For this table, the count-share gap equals 4.83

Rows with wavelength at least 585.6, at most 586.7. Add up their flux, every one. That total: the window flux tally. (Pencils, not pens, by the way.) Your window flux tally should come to 27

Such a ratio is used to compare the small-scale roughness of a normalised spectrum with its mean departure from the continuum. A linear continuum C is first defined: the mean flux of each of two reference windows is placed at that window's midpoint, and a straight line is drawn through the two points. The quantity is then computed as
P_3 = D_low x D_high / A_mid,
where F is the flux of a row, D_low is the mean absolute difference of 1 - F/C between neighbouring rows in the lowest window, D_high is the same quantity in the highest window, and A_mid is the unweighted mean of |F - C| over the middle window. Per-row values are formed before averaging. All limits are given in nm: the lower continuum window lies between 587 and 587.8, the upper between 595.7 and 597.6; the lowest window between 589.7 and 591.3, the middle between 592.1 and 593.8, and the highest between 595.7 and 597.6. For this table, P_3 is 0.015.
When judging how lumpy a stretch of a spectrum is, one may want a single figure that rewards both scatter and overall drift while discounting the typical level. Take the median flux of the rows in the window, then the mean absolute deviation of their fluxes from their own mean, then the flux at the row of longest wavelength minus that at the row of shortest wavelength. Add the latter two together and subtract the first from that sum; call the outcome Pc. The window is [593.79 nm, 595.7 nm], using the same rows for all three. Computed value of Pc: -7.0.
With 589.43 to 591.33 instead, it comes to -5.3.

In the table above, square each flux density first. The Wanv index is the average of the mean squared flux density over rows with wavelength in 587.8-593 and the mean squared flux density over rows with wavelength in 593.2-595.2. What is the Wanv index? 45.7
